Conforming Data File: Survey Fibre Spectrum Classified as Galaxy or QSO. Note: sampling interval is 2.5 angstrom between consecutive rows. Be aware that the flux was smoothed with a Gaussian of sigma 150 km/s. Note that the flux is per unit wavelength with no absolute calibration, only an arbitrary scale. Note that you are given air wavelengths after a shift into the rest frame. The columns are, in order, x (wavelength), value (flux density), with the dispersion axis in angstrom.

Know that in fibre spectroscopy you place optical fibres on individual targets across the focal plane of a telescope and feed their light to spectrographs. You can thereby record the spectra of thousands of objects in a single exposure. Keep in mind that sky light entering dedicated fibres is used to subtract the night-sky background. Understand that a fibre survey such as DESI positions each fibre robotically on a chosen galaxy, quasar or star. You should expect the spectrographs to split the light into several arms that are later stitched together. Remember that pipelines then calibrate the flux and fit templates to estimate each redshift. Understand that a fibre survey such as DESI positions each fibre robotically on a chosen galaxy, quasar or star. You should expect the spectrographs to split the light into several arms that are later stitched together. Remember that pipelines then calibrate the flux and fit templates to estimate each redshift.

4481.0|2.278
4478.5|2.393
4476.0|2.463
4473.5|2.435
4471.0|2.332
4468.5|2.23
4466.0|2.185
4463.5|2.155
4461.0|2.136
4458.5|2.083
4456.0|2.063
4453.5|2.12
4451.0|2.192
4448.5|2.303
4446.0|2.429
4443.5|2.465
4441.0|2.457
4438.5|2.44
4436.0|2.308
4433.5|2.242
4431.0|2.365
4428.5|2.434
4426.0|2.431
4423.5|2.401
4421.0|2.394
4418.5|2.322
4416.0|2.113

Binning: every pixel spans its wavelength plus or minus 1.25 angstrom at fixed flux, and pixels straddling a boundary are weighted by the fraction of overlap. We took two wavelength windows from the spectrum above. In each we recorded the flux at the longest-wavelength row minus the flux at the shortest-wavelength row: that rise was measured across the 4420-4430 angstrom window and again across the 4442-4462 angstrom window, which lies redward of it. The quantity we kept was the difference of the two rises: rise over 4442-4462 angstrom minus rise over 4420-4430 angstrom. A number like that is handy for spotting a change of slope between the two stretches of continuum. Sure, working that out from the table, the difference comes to -0.37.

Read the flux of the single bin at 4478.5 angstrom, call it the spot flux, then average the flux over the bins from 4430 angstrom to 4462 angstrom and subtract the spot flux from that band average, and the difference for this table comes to -0.12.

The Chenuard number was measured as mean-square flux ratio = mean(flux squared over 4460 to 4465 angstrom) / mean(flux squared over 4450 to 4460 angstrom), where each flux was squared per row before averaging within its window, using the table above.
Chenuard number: 1.03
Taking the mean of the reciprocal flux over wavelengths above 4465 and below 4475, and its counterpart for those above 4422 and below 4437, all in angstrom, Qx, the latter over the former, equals 0.97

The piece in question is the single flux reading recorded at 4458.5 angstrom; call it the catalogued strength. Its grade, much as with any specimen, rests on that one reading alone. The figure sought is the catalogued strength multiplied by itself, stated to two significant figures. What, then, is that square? 4.3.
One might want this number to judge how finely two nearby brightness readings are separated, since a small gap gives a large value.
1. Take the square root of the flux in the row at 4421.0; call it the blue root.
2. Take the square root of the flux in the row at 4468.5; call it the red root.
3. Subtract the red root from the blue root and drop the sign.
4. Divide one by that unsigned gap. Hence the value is 19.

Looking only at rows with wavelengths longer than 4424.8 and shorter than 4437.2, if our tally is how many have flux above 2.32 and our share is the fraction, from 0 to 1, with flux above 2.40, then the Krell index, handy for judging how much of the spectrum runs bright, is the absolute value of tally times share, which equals 1.2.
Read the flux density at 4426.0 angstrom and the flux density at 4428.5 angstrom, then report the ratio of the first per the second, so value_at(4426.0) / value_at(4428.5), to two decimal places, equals 1.00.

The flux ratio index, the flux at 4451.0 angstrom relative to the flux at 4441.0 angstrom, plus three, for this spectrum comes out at 3.89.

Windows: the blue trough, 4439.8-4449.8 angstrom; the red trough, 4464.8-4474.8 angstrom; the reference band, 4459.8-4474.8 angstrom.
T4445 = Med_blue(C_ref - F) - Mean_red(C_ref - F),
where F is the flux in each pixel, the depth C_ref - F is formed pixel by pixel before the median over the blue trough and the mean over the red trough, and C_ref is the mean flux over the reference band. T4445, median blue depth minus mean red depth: -0.15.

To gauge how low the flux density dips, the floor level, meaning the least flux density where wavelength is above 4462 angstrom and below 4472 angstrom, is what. 2.155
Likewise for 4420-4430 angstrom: 2.394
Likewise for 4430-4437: 2.242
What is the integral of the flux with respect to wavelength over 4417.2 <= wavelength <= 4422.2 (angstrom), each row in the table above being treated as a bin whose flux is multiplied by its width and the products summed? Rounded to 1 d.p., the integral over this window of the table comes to 11.8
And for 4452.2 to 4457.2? 10.5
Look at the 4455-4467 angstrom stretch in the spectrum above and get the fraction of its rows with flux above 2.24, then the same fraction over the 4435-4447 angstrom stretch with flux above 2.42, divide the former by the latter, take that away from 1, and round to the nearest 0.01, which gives 1.00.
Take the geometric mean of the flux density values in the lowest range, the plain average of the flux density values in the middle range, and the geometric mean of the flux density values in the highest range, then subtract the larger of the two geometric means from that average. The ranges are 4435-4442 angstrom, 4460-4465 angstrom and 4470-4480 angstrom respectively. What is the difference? -0.26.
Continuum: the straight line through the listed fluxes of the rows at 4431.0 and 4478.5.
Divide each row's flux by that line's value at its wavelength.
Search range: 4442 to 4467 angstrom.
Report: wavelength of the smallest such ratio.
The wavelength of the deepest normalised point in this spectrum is 4456.0 angstrom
